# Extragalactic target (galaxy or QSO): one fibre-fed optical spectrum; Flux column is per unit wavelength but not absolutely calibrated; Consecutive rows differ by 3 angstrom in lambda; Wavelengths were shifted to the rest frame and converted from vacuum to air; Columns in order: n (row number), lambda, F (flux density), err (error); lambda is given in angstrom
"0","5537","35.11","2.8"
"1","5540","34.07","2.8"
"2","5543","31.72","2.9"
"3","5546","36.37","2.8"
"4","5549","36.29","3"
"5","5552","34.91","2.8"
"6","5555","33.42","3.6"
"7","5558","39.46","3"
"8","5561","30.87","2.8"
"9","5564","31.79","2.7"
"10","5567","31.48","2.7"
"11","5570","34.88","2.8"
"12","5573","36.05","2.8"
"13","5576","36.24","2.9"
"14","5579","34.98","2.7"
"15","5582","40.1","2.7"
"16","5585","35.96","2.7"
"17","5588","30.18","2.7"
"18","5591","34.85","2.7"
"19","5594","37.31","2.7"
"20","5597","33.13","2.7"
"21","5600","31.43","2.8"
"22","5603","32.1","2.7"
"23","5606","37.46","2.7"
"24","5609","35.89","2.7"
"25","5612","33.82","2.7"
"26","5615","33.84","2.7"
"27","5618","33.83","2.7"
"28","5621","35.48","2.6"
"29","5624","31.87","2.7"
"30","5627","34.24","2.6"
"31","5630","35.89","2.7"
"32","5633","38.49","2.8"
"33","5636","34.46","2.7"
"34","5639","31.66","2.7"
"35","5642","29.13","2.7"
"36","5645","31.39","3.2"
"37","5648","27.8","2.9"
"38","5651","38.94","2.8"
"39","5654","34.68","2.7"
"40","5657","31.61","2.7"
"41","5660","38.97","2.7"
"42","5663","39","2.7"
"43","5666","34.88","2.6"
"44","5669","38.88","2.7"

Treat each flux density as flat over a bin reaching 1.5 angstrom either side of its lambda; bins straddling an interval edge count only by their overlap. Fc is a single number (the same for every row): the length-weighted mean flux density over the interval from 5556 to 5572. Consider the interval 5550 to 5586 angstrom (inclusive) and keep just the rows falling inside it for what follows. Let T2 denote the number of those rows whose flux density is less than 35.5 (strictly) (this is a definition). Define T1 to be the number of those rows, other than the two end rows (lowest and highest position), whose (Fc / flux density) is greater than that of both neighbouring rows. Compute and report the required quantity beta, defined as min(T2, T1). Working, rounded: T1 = 4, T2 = 7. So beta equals 4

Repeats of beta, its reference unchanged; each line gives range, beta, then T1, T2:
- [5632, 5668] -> 3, 3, 8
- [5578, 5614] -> 2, 2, 7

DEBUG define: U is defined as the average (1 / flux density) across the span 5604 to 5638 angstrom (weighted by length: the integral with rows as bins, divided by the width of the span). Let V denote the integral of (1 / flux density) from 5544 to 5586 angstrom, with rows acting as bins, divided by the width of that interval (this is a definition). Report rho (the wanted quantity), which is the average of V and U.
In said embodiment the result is 0.0287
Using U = 0.0287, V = 0.0286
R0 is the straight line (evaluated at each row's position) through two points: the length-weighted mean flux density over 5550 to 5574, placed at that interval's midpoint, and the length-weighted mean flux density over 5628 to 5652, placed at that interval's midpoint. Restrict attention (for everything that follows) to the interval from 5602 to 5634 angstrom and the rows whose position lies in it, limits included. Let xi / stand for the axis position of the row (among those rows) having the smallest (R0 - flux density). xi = 5633 angstrom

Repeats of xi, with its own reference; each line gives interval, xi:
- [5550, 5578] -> 5558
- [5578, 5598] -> 5582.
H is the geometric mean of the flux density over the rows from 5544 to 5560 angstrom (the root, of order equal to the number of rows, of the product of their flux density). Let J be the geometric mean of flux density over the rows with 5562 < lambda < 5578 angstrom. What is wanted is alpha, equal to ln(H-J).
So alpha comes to 0.7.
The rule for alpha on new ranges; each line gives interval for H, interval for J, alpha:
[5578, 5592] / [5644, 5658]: 0.9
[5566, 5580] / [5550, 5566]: -0.3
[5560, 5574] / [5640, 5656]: -0.2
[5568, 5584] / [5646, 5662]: 0.8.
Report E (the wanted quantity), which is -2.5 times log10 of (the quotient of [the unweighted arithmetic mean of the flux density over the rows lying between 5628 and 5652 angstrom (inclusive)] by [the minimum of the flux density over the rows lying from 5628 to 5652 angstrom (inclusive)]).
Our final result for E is -0.202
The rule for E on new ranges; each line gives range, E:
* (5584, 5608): -0.131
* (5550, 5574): -0.108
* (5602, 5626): -0.079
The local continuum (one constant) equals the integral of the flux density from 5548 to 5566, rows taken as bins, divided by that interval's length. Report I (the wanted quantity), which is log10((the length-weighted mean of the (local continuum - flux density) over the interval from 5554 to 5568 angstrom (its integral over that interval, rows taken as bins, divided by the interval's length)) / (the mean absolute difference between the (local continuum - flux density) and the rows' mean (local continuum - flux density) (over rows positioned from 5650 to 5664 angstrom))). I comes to -0.5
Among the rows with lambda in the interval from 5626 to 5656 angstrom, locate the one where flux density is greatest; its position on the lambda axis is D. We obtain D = 5651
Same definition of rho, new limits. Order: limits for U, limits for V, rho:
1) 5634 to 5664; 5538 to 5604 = 0.0296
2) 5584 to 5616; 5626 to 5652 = 0.0298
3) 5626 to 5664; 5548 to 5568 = 0.0296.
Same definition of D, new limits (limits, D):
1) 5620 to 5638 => 5633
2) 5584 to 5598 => 5594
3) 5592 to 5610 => 5606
